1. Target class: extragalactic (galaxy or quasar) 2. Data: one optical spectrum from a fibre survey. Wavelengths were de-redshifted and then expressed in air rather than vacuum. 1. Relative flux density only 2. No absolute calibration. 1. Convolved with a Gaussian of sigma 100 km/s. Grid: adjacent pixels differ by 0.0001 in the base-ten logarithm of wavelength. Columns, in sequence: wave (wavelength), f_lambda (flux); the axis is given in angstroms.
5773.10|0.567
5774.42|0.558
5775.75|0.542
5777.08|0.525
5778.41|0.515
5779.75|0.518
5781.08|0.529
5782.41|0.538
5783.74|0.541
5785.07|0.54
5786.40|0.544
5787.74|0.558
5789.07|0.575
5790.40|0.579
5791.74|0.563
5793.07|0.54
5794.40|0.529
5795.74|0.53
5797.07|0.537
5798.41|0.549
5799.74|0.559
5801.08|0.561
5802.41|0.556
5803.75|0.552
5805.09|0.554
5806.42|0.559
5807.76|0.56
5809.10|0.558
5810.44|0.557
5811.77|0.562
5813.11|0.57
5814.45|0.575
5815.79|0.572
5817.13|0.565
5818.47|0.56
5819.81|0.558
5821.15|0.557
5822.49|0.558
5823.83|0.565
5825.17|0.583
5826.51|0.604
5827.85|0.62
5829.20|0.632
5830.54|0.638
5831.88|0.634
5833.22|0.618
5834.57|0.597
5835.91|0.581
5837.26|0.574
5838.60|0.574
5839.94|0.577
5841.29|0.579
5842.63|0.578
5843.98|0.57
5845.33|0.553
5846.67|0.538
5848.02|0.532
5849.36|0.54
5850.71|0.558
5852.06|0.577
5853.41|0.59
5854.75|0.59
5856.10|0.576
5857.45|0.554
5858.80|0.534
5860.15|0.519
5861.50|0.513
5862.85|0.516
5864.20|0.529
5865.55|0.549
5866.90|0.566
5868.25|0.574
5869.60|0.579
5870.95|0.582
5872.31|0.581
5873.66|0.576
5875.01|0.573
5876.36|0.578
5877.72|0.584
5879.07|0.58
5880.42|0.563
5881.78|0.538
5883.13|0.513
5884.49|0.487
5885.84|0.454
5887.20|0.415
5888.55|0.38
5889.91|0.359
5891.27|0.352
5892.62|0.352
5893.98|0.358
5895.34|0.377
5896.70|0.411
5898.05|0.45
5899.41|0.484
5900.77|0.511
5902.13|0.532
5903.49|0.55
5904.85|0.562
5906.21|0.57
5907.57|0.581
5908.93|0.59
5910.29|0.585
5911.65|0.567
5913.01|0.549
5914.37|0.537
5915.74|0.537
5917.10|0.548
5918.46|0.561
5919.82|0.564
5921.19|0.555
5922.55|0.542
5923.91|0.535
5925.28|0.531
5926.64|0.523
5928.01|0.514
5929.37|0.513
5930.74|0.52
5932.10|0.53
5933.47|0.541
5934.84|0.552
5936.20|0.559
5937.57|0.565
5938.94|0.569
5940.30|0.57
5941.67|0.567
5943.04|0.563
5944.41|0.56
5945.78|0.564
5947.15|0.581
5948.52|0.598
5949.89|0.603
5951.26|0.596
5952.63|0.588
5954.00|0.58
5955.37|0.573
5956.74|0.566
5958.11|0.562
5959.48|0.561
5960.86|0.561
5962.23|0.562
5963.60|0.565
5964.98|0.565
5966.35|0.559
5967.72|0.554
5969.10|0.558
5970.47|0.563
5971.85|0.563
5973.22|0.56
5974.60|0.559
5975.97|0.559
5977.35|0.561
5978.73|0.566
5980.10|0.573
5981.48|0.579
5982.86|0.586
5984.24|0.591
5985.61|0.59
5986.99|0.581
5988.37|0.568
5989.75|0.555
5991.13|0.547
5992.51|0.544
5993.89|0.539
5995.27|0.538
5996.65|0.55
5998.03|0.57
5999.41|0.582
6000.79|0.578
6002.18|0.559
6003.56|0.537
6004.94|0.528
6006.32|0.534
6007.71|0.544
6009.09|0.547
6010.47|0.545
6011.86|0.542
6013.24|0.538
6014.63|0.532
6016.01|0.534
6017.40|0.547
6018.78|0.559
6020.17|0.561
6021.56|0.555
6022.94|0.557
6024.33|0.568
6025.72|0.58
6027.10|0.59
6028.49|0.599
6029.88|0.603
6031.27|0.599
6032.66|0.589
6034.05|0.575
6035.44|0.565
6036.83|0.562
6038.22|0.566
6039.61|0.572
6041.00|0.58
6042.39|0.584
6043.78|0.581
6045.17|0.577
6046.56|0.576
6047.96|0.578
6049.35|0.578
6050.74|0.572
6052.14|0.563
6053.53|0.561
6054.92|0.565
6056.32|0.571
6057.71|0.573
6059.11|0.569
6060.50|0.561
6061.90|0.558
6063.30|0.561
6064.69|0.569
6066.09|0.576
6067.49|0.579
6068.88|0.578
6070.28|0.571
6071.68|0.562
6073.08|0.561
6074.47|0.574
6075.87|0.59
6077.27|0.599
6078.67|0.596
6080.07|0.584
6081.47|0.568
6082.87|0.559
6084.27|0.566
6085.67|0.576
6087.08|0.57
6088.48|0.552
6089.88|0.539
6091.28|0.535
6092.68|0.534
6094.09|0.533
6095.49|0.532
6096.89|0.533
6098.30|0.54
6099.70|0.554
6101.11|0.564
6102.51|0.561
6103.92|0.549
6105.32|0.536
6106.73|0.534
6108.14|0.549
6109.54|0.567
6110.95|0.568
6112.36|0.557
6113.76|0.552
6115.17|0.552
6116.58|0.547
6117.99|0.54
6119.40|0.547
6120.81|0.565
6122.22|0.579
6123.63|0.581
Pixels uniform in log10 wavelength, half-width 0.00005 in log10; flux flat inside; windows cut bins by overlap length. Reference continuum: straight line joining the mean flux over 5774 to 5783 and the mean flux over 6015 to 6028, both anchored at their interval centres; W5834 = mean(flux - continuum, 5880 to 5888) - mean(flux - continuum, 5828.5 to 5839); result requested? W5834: -0.12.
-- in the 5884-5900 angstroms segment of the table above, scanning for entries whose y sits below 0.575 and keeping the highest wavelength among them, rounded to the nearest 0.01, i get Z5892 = 5899.41 angstroms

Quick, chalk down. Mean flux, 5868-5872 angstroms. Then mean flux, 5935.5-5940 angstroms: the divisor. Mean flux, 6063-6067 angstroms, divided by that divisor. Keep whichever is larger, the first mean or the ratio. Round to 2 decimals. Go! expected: 1.01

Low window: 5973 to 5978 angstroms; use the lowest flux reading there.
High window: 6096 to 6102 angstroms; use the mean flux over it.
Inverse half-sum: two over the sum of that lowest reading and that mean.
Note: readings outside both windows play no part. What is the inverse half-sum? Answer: 1.807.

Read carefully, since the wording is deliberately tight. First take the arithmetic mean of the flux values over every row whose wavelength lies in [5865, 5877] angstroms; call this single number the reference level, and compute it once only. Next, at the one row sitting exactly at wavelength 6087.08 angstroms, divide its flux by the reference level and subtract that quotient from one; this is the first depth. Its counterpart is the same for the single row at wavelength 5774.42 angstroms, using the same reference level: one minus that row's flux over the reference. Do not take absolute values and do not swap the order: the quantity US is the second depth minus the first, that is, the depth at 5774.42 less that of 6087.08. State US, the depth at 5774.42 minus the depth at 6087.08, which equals 0.02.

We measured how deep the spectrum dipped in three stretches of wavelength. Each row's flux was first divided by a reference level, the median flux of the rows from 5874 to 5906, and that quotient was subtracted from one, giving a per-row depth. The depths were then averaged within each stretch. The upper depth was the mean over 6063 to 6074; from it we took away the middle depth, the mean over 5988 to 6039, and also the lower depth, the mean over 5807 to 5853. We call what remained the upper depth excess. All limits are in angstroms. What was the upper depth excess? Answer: 0.16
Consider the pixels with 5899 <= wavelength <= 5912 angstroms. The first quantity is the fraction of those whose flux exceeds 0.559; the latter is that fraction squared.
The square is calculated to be 0.36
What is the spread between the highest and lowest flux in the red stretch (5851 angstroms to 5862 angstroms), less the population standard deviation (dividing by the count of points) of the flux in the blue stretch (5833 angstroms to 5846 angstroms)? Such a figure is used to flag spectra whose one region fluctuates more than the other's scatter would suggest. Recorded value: 0.06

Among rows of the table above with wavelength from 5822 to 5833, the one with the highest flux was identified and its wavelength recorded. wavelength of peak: 5830.54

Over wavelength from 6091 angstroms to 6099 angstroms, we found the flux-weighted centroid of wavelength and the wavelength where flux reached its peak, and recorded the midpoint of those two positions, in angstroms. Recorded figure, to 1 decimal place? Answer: 6096.5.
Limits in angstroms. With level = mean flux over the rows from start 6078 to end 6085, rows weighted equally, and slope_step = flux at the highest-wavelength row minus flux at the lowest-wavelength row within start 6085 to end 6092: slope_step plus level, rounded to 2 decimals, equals 0.53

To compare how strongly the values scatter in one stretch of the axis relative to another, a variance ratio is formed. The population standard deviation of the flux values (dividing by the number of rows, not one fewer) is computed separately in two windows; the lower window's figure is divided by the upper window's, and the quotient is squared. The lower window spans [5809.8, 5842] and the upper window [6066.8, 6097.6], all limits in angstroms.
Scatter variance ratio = 1.5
